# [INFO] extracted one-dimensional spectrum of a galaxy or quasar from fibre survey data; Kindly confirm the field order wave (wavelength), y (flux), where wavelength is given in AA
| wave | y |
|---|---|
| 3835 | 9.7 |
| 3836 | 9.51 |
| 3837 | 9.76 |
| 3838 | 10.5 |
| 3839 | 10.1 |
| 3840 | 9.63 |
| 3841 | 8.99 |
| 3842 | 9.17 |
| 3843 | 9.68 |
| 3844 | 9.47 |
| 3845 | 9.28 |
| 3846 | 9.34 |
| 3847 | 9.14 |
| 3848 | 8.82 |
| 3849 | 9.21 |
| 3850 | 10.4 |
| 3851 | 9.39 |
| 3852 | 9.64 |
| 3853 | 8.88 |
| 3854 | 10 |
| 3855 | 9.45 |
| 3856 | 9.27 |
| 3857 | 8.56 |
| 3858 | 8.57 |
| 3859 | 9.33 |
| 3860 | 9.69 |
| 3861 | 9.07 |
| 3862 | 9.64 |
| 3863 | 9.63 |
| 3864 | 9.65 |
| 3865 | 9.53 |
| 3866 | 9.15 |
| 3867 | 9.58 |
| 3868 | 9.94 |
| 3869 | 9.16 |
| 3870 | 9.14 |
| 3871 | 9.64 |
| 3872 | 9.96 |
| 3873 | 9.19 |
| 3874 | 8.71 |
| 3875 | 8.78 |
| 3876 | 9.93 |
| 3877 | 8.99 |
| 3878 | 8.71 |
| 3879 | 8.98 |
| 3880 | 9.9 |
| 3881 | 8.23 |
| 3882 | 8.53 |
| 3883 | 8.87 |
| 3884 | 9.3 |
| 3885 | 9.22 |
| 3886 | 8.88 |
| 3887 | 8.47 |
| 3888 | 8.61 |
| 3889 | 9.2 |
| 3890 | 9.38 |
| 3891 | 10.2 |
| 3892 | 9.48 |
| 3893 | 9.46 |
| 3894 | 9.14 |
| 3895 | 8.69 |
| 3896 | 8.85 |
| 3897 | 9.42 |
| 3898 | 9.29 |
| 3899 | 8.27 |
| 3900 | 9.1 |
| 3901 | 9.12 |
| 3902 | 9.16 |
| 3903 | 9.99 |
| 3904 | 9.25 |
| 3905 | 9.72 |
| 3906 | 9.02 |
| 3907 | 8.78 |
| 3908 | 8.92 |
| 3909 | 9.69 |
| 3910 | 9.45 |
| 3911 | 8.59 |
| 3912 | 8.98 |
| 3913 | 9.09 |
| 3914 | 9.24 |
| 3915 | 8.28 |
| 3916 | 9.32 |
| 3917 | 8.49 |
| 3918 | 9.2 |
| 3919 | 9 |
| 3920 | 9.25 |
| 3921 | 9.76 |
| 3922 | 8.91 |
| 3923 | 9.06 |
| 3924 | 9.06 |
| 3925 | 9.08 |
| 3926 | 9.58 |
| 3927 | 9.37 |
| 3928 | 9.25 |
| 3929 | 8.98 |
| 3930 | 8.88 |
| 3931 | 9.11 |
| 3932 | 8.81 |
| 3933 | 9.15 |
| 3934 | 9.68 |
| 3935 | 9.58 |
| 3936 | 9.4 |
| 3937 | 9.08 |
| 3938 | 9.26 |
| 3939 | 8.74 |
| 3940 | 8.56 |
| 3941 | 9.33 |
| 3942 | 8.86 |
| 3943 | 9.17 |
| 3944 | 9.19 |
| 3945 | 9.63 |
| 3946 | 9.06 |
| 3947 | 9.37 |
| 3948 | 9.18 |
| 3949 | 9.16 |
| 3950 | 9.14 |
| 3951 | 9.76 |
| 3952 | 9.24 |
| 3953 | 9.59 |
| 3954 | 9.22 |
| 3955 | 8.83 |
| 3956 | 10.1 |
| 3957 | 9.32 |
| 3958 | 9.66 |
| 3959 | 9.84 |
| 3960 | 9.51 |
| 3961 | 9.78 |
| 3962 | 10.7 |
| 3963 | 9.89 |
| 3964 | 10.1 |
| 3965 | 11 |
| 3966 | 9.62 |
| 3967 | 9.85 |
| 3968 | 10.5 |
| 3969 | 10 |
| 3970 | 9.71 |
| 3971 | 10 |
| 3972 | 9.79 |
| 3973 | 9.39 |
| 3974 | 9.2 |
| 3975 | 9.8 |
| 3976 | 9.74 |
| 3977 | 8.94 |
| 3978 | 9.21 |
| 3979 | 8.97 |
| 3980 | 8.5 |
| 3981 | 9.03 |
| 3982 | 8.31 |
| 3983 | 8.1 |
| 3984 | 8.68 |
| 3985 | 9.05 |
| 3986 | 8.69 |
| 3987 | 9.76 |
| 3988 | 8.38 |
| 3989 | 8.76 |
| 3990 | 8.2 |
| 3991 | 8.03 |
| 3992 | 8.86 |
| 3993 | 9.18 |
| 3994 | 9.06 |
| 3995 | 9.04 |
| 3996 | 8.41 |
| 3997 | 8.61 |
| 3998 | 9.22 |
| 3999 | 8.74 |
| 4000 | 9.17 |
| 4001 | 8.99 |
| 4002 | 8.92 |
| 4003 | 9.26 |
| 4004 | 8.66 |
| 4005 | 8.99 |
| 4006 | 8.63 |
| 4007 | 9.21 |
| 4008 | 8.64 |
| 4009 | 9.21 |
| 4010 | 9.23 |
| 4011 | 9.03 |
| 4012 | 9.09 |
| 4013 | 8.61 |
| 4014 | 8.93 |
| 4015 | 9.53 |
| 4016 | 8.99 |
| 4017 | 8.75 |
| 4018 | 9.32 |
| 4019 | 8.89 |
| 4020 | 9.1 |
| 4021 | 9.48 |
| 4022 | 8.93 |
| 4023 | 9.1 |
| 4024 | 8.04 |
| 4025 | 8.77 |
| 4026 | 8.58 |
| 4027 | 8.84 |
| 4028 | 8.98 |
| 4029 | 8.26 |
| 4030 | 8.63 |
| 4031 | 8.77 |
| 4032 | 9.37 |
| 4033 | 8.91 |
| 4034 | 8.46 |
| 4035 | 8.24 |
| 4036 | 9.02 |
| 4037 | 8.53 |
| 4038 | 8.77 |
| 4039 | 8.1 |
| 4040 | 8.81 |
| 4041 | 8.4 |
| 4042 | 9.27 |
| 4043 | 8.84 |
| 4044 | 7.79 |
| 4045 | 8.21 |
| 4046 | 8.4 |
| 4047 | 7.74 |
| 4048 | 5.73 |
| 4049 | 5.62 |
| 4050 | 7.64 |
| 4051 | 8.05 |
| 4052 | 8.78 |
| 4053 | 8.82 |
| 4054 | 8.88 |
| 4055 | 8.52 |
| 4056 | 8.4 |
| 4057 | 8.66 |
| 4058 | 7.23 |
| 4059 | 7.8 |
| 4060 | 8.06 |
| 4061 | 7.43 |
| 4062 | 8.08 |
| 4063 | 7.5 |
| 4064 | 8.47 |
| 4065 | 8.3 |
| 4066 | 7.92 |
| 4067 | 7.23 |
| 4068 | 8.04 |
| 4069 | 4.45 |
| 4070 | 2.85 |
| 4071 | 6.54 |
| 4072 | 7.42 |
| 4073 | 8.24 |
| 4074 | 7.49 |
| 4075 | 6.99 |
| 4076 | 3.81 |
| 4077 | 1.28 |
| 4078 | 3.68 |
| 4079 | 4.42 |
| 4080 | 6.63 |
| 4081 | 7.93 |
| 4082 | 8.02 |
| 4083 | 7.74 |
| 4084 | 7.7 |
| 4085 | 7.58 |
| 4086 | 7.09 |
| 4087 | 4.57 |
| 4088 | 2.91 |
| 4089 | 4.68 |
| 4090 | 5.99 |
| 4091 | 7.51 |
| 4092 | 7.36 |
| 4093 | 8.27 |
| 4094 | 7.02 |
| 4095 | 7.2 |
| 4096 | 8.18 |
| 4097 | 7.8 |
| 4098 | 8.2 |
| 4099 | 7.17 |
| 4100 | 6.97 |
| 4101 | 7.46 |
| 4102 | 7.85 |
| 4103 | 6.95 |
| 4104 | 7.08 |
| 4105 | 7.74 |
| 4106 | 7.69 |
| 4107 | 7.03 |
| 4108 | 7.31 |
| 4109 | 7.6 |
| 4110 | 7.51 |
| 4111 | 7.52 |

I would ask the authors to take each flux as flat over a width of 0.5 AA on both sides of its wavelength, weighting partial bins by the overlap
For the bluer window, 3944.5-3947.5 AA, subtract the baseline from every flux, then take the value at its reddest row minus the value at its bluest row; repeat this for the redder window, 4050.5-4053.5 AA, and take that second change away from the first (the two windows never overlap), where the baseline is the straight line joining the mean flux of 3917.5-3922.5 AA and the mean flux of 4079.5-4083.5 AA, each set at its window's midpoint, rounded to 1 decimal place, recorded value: -1.0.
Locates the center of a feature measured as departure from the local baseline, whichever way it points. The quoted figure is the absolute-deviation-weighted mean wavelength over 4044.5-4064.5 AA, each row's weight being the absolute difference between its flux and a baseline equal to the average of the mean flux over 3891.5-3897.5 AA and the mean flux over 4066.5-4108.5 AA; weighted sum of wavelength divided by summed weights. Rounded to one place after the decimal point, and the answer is 4052.9 AA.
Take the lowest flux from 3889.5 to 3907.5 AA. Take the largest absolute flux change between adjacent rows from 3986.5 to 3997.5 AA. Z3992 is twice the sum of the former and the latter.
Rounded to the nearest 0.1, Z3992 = 19.3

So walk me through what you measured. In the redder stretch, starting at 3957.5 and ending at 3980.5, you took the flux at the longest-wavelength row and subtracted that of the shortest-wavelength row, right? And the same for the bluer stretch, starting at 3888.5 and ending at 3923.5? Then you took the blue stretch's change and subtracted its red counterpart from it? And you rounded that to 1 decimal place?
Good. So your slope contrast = 1.0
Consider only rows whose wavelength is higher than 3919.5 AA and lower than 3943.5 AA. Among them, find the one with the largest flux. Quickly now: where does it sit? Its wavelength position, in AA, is 3921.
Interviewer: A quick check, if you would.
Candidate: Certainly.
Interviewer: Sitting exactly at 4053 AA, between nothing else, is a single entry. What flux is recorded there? 8.82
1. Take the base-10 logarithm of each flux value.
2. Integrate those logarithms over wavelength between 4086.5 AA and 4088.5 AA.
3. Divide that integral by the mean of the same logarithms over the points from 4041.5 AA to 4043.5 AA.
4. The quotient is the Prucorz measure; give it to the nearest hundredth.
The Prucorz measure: 1.17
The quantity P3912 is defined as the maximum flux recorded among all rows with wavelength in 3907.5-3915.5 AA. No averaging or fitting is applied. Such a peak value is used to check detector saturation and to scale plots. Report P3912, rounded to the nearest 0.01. 9.69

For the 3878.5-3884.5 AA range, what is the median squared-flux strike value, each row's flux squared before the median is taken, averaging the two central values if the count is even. 80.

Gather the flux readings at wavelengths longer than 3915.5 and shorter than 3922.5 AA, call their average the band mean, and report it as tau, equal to 9.13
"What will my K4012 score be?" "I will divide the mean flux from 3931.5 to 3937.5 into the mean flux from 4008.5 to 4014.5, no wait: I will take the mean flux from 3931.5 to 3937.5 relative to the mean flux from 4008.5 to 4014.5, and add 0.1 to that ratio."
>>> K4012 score 1.13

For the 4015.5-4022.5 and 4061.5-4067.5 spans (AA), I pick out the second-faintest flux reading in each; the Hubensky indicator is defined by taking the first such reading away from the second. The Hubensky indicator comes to -1.4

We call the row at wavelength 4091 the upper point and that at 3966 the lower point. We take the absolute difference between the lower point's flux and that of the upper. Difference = 2.1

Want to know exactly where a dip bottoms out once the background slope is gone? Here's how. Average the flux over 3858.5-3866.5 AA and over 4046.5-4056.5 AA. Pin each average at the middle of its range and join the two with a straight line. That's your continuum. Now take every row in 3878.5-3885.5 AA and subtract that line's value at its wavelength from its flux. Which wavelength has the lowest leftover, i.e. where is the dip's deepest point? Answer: 3881 AA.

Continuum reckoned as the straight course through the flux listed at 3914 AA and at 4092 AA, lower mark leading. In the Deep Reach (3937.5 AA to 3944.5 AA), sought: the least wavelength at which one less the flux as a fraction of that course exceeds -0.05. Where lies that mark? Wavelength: 3938 AA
